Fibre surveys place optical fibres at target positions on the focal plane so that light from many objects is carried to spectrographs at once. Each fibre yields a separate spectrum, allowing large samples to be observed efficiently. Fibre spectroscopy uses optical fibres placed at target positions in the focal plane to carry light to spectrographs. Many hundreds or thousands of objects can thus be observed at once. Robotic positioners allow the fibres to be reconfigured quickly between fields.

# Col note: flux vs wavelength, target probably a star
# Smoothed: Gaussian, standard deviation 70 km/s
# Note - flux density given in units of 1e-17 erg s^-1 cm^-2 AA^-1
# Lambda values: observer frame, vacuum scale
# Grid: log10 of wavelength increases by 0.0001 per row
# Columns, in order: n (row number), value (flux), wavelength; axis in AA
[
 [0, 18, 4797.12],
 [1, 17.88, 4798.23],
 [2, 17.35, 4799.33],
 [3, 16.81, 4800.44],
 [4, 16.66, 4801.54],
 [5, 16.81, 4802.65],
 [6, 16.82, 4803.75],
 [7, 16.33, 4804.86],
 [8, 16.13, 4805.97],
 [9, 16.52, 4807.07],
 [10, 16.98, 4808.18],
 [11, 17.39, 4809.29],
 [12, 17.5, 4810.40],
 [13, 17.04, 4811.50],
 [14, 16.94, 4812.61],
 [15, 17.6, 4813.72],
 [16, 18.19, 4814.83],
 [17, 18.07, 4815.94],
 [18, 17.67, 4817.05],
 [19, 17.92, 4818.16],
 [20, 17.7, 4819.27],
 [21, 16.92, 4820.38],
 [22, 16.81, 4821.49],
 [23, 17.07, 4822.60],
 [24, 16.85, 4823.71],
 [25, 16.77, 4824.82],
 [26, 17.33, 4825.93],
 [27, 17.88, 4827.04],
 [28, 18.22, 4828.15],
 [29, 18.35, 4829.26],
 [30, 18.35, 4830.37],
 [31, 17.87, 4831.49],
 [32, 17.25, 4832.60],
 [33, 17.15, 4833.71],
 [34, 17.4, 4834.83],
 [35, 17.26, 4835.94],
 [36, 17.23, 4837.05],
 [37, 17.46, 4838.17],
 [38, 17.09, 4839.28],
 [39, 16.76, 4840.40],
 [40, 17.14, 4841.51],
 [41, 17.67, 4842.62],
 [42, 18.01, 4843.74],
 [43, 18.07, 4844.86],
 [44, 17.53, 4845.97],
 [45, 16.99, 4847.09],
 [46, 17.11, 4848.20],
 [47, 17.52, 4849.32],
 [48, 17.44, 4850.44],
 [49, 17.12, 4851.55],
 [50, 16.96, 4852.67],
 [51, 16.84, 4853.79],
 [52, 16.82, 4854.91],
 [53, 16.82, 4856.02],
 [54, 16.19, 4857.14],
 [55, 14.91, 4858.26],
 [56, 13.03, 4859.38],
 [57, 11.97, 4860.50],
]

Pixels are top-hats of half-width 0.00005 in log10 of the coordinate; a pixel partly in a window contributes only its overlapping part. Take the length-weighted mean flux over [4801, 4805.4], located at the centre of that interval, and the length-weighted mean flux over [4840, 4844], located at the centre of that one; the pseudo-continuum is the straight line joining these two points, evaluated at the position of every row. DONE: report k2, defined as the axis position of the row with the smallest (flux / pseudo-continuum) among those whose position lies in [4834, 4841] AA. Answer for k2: 4840.40 AA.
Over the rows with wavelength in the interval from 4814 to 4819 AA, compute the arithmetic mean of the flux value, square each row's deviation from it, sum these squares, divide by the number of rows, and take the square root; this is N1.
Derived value 0.2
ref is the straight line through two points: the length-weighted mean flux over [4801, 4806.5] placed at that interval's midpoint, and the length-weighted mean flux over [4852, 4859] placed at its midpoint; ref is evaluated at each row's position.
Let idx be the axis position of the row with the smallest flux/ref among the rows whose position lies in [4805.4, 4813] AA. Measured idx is 4805.97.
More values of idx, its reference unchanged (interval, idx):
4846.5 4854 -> 4853.79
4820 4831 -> 4824.82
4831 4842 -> 4840.40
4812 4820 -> 4812.61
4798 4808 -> 4805.97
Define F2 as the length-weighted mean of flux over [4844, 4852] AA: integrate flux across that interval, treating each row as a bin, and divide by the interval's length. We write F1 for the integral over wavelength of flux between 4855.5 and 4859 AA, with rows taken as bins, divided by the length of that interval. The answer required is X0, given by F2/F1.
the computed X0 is 1.10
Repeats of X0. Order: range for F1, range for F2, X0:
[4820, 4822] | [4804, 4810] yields 0.99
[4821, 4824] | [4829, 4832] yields 1.07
